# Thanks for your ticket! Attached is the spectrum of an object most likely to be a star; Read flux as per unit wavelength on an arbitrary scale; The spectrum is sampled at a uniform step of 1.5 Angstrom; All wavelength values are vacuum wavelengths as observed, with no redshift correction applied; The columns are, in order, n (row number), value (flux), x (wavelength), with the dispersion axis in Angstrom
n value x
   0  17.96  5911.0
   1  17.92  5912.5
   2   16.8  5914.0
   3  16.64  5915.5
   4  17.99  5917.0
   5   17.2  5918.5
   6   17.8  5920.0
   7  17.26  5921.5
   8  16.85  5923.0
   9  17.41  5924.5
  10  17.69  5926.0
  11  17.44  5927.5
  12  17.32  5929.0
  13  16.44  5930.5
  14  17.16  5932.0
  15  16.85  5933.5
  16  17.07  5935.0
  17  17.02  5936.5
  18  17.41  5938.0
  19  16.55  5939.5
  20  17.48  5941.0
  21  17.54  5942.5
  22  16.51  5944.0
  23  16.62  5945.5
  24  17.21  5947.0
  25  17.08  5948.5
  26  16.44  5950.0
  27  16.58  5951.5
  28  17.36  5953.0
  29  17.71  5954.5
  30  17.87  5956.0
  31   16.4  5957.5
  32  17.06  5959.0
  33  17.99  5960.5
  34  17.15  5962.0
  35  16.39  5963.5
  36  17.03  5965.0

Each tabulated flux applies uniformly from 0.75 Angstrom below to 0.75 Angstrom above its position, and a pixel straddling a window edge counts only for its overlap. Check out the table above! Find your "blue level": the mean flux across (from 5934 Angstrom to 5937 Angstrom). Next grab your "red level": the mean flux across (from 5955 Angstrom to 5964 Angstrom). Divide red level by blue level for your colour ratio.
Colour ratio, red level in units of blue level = 1.01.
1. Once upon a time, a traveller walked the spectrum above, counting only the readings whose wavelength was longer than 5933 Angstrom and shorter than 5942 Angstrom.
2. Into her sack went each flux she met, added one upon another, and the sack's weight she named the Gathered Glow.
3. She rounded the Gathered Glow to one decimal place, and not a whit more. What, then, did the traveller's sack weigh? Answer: 102.4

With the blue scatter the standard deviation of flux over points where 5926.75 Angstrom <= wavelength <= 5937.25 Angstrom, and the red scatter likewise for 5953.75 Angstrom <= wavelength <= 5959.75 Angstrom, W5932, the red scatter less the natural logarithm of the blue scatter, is 1.8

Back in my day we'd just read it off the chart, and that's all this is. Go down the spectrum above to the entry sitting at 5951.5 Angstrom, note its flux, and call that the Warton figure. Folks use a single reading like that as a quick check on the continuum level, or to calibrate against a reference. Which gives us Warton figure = 16.58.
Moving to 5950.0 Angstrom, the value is 16.44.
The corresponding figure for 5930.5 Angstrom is 16.44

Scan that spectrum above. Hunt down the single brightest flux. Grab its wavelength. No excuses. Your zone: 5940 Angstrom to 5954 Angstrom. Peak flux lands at 5942.5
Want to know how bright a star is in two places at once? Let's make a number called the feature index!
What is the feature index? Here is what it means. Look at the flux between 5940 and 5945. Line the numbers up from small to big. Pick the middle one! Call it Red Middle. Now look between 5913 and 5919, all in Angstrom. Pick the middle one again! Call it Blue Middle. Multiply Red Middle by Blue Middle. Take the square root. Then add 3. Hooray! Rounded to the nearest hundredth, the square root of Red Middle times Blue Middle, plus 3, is 20.24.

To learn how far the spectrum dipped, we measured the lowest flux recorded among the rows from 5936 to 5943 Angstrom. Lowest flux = 16.55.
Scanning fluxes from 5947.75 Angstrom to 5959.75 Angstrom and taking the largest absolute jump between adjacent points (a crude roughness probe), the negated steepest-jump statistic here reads -1.5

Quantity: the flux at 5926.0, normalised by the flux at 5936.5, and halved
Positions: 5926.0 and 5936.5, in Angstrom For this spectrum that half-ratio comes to 0.520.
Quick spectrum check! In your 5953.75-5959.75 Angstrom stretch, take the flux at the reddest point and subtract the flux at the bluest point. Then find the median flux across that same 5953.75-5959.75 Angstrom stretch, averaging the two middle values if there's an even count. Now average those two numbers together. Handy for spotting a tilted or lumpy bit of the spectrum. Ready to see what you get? 8.37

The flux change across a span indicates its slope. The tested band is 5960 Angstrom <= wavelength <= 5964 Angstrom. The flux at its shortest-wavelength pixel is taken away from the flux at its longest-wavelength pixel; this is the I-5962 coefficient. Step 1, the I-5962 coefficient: -1.6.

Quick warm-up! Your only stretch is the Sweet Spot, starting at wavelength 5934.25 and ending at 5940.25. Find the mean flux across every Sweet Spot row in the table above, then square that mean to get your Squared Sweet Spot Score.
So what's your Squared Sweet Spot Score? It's 289.4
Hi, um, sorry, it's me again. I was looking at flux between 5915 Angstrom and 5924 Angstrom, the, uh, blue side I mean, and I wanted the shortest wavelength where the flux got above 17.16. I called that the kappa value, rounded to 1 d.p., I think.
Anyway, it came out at 5917.0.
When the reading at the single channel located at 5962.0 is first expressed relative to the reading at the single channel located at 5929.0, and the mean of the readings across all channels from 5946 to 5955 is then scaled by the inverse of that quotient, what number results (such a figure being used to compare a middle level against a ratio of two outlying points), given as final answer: 17.2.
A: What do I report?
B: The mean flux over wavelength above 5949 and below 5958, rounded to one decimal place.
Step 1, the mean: 17.1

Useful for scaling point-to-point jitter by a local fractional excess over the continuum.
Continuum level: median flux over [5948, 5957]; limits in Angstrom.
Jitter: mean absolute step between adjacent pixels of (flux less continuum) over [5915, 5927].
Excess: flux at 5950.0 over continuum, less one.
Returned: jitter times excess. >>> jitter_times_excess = -0.03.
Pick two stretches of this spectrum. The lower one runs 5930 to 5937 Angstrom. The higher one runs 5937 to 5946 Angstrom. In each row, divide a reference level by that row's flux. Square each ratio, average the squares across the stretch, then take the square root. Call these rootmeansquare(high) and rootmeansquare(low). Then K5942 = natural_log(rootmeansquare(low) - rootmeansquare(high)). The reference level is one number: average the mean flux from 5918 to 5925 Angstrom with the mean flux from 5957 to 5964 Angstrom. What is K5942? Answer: -5.1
